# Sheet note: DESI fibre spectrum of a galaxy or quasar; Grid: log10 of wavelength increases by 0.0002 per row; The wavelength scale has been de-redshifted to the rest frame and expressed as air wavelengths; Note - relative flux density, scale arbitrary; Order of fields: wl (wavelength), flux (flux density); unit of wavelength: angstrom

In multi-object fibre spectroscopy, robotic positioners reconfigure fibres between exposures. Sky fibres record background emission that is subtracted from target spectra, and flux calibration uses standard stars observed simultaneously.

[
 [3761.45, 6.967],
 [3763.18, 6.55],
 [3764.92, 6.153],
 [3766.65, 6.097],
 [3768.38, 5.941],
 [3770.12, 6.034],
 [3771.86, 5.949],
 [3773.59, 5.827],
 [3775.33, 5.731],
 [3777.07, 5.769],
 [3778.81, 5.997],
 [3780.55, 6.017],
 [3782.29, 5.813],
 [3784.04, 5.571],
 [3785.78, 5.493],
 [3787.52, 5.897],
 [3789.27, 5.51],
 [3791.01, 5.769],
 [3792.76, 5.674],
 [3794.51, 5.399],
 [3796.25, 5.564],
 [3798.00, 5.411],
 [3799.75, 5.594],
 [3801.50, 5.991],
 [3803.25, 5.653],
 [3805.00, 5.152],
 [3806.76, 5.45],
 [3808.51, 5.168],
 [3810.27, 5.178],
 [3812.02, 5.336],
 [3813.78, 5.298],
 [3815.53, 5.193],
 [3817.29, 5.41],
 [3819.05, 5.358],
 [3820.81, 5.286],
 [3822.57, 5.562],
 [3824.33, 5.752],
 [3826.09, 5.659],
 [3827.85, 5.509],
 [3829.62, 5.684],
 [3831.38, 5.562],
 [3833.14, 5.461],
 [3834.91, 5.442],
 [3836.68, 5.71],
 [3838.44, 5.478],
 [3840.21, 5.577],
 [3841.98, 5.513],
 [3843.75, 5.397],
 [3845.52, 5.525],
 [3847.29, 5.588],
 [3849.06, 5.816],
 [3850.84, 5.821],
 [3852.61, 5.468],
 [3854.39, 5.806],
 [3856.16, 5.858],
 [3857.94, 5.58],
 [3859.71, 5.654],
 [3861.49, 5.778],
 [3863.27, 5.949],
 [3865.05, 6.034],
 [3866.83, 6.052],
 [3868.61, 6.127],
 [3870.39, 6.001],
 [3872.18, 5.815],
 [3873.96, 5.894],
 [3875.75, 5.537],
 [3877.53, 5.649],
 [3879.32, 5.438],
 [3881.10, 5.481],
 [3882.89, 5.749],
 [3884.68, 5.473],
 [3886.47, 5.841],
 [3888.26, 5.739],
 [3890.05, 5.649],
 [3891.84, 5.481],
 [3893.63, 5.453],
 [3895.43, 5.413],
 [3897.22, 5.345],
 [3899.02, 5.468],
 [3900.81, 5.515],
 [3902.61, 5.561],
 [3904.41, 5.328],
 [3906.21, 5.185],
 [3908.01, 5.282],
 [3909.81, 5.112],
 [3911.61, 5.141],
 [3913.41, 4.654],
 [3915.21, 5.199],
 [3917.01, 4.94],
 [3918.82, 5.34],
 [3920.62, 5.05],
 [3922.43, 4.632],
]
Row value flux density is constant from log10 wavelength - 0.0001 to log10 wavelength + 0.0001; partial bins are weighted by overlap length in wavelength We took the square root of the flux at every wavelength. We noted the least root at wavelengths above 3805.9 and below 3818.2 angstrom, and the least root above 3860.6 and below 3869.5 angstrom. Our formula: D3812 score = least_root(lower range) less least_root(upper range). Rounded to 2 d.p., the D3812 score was -0.13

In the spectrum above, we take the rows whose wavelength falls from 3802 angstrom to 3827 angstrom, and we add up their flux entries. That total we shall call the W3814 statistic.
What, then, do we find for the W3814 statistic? 75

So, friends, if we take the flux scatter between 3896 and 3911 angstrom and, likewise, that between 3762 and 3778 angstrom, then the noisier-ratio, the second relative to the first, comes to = 1.6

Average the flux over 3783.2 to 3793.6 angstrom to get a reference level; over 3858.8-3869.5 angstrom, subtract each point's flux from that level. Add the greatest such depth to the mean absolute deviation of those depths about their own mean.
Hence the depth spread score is 0.14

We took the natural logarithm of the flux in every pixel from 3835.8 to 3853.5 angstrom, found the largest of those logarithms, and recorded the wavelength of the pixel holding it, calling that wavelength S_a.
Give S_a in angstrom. 3850.84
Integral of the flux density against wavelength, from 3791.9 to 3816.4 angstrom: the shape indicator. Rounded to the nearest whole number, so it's 133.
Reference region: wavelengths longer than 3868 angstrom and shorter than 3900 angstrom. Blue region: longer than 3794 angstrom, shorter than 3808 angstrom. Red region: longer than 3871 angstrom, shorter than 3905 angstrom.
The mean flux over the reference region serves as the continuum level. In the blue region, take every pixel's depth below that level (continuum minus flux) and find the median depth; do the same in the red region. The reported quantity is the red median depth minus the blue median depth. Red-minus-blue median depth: 0.0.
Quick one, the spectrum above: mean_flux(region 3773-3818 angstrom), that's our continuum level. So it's 5.57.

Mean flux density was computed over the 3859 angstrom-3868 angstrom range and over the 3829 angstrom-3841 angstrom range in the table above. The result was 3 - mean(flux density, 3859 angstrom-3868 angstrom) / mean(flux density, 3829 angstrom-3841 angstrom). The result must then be 1.94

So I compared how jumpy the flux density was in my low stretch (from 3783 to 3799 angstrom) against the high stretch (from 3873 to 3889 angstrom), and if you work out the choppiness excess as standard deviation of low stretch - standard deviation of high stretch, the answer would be 0.00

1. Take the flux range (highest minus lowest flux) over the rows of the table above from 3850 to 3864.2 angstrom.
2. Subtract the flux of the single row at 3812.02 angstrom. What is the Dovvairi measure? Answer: -4.9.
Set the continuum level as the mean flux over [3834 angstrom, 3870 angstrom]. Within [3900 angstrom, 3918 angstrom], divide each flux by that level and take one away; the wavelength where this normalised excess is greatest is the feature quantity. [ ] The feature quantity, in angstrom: 3902.61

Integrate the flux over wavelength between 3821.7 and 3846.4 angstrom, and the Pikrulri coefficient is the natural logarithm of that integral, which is 4.92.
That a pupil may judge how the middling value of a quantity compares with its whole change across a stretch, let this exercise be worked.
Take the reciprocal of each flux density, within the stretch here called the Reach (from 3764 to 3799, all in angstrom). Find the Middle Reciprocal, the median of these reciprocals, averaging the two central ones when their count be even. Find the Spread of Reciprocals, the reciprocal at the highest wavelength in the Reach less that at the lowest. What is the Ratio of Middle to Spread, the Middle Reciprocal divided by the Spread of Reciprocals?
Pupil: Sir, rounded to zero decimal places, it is 8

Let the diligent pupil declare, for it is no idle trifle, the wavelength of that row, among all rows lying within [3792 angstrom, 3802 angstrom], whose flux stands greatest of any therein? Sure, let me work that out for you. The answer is 3801.50 angstrom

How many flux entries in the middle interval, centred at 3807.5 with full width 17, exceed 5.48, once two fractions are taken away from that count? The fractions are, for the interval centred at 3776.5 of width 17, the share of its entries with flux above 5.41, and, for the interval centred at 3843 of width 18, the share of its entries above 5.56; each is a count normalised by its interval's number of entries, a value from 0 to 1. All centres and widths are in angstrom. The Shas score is 1.5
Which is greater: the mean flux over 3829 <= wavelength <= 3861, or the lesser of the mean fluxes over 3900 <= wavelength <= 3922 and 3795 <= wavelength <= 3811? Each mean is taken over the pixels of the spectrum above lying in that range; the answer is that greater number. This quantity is 5.61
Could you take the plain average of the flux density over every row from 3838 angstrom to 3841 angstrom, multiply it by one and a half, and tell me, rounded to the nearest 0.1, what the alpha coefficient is 8.3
